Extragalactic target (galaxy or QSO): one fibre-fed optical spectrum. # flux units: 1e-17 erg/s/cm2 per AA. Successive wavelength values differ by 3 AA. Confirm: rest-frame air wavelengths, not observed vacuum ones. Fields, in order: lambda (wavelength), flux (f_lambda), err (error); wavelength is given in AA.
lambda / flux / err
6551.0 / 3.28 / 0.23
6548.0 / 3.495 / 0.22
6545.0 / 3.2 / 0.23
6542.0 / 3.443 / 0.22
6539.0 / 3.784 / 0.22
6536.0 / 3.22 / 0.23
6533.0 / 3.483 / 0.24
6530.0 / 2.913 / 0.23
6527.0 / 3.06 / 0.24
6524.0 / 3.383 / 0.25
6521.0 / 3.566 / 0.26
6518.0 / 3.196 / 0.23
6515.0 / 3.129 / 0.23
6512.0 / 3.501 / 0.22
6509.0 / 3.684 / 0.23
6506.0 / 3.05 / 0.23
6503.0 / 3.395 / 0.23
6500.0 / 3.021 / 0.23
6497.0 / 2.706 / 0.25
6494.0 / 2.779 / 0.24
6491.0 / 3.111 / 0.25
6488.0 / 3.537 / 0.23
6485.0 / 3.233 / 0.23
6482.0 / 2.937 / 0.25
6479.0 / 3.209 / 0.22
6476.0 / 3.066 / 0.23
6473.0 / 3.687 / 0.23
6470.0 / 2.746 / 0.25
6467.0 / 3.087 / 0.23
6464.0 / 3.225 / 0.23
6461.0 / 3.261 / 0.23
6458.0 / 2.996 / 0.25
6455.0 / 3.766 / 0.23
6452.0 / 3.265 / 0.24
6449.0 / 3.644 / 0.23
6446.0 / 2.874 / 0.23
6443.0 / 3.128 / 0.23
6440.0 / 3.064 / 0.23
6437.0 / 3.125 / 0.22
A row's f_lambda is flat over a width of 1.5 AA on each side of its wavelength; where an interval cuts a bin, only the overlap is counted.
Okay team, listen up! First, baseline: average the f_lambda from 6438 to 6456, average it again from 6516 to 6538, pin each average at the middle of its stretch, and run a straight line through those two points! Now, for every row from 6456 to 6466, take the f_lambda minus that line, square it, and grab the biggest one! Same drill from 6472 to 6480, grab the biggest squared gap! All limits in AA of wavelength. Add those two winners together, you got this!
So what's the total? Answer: 0.25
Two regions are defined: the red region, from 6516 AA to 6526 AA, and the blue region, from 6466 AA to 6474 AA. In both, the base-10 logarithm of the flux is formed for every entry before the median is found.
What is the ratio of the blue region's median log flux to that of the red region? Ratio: 0.92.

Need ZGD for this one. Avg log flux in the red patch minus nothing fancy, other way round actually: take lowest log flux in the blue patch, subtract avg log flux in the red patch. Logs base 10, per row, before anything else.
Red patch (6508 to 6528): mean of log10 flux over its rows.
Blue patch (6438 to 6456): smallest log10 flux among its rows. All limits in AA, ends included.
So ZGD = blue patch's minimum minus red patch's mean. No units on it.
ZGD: -0.0669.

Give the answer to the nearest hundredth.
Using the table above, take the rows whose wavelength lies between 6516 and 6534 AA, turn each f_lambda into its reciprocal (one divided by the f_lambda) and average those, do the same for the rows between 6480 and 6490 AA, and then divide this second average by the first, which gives 1.01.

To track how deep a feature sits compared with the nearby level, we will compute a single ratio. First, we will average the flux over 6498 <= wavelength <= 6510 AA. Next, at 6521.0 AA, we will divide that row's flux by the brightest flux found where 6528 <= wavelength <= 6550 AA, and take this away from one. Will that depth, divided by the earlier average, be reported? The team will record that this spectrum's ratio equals 0.018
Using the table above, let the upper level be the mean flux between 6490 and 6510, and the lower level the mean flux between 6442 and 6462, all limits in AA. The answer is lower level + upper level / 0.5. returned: 9.5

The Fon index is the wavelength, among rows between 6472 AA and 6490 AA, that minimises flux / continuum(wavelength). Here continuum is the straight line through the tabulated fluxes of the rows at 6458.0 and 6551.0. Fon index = 6482.0 AA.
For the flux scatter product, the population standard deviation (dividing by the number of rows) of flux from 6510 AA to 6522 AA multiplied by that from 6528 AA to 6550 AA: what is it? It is 0.049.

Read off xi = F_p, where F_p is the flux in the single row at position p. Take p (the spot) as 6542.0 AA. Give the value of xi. 3.443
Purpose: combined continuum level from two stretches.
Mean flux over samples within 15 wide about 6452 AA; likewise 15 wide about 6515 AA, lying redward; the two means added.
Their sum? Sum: 6.72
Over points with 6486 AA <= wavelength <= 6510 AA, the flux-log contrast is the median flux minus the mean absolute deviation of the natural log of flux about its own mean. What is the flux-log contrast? 2.99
